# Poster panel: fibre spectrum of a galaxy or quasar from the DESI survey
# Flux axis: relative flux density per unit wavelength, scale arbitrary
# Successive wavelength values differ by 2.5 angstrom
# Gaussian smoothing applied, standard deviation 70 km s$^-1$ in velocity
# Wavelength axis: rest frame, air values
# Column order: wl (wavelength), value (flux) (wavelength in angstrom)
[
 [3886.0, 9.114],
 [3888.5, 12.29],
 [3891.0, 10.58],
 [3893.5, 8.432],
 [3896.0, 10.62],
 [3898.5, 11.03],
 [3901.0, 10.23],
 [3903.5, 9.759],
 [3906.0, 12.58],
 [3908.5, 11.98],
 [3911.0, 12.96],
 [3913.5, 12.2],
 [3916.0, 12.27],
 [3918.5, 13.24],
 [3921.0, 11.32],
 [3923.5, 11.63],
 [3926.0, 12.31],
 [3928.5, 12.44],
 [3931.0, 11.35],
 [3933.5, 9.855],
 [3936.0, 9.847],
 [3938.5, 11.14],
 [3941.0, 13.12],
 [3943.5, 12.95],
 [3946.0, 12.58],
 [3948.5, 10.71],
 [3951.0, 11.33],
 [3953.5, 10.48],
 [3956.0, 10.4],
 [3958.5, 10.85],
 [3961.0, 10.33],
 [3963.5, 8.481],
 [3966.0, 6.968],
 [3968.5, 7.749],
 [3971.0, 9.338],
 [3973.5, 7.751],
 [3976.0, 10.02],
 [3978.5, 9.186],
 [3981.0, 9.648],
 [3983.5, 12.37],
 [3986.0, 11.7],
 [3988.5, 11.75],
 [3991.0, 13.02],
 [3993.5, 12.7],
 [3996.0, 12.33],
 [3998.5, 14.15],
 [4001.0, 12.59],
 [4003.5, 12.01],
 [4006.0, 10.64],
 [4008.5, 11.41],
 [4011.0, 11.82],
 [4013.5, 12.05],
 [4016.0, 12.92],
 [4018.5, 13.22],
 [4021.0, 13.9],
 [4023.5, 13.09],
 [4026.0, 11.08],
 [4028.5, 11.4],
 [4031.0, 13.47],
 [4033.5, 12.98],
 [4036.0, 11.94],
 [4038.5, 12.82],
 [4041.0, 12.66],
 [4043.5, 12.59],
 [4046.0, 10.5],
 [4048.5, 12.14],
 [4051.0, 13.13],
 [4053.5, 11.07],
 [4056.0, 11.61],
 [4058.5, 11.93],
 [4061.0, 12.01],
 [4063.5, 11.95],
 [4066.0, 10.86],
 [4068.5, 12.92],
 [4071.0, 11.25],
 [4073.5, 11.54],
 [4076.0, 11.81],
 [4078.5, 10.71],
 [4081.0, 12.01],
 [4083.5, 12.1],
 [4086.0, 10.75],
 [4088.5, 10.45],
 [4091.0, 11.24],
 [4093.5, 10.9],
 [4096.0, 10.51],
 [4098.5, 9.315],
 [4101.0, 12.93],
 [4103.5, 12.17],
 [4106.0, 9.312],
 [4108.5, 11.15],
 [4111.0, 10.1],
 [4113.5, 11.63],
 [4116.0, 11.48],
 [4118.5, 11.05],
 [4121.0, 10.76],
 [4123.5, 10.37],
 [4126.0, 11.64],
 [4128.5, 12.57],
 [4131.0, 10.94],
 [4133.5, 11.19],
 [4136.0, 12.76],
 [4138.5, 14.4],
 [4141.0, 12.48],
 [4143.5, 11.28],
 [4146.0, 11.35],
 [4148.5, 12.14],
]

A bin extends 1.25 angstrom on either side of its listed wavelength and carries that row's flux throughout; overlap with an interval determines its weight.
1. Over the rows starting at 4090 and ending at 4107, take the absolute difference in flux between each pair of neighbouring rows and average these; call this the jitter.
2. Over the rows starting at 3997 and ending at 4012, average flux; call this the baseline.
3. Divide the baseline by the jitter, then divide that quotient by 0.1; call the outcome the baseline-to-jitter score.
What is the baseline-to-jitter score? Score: 79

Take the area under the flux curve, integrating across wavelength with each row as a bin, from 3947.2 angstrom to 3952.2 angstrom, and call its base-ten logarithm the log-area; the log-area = 1.74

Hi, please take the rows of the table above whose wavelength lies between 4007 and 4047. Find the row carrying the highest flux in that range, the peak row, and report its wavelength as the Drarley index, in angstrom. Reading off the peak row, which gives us 4021.0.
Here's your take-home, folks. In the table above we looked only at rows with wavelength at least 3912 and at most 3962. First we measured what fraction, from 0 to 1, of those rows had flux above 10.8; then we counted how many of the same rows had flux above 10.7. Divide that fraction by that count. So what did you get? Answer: 0.0467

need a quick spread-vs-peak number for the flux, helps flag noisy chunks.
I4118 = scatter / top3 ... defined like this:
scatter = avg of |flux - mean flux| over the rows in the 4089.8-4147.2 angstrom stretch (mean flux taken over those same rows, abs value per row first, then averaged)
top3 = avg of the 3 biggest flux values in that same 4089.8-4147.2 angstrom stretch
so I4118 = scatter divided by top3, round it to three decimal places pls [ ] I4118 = 0.063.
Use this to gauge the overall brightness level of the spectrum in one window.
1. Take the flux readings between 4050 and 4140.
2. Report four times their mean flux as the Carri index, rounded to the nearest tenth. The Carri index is 45.8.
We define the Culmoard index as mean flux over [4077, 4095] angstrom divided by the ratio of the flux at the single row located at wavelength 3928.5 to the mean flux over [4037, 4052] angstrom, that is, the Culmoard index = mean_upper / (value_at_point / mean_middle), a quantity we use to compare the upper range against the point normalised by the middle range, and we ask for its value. 11.0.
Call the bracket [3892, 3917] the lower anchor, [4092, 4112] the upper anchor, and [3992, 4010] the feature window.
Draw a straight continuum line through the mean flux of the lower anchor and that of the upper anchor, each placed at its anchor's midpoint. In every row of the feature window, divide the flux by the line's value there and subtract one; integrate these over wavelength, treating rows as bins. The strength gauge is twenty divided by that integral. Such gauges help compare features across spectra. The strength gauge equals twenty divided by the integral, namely 10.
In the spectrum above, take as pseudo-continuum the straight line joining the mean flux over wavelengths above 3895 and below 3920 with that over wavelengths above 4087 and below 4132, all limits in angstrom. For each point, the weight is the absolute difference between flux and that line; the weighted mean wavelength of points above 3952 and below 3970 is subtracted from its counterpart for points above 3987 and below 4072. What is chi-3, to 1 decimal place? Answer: 63.0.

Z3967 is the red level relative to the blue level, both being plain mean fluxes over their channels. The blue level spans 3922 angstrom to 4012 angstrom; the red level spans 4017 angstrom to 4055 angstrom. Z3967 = 1.12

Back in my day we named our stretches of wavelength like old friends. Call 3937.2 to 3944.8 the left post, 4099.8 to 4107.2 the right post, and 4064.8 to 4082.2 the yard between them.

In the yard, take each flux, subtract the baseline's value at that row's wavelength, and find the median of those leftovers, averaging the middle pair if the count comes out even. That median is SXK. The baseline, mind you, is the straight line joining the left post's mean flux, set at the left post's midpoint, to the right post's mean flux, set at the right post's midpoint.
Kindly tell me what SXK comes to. -0.1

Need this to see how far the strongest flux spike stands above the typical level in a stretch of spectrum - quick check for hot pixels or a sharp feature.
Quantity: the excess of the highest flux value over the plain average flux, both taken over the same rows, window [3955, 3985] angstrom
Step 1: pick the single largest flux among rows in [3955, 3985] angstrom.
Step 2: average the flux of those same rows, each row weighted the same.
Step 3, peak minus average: 2.9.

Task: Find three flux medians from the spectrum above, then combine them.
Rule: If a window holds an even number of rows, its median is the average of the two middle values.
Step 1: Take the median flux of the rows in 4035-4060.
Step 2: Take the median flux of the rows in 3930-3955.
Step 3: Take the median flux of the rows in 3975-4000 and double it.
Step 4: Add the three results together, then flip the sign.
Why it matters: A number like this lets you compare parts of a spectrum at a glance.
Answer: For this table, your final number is -47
